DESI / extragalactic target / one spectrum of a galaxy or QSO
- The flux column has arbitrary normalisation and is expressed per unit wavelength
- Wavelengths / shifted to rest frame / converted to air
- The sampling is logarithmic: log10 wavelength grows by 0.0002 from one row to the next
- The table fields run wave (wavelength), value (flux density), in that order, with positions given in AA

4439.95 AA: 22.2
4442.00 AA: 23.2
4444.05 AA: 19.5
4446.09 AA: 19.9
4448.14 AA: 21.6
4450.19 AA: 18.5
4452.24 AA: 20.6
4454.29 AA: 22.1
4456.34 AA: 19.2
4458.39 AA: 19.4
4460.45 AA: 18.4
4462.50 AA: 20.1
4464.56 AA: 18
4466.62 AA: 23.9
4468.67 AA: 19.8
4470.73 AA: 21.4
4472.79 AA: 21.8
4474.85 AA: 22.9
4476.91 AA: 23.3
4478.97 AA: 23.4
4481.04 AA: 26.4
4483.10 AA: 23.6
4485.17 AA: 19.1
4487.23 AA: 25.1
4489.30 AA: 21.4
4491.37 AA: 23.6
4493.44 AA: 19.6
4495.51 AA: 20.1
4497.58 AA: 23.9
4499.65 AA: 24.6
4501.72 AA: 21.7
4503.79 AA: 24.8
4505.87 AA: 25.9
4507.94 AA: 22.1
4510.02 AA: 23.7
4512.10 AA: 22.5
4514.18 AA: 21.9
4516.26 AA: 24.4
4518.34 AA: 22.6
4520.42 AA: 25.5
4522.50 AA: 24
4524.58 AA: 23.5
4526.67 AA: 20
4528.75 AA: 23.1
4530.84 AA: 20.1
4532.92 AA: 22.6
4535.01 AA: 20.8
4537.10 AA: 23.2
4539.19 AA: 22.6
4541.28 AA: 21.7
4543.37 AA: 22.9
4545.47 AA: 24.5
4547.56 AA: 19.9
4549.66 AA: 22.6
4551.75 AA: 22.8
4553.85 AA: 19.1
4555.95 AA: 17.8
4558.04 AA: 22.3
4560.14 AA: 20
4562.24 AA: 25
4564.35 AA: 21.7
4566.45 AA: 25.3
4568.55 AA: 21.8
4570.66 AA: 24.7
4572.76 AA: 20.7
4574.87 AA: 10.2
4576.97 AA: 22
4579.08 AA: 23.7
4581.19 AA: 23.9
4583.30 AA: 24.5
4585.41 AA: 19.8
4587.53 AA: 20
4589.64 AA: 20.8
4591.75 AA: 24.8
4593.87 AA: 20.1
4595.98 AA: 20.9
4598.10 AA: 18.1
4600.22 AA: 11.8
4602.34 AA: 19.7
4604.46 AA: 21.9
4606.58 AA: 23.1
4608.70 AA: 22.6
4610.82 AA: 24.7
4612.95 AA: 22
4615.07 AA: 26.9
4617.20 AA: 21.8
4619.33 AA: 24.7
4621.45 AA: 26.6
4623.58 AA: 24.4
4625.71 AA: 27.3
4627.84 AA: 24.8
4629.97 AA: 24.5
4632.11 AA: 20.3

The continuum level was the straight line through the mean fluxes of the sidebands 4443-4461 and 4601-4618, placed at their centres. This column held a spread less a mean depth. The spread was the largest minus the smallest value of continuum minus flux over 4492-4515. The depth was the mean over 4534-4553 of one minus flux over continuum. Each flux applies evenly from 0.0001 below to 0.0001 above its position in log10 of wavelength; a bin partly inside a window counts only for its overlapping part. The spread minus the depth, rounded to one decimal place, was 6.1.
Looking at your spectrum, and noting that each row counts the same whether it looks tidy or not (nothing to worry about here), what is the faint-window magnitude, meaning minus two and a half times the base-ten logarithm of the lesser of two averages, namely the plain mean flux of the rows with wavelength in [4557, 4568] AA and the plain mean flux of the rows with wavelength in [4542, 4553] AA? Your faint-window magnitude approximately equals -3.38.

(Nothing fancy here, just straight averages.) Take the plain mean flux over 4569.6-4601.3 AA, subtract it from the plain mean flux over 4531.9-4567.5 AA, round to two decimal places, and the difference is 1.65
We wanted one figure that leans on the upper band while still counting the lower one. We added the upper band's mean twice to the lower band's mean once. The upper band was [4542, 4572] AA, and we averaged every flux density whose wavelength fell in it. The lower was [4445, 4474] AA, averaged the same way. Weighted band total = 64.7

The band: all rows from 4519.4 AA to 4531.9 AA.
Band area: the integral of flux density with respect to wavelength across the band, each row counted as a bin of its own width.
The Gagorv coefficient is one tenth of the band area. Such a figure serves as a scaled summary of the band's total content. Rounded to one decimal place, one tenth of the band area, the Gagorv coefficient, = 28.4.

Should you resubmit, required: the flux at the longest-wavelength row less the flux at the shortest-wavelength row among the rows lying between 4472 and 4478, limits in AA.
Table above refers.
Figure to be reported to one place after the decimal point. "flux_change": 1.5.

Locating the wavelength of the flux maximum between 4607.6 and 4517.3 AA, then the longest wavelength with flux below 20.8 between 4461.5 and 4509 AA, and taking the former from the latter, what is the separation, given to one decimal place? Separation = -24.9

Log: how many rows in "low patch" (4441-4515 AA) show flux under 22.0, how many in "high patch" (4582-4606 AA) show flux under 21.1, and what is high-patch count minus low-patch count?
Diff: -11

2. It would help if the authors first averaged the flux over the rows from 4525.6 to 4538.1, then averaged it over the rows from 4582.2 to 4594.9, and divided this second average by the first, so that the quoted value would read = 1.00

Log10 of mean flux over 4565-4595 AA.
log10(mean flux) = 1.33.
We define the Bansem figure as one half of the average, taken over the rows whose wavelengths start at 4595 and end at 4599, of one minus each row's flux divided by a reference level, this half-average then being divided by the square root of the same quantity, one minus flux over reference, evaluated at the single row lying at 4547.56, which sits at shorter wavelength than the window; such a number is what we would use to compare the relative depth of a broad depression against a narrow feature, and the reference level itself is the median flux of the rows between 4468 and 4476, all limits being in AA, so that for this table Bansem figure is 0.17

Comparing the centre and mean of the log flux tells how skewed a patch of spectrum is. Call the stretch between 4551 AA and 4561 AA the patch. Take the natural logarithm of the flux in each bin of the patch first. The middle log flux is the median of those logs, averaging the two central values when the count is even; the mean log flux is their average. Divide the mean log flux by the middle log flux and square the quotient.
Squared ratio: 1.01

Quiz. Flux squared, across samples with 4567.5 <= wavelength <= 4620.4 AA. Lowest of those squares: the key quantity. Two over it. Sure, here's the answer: 0.019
